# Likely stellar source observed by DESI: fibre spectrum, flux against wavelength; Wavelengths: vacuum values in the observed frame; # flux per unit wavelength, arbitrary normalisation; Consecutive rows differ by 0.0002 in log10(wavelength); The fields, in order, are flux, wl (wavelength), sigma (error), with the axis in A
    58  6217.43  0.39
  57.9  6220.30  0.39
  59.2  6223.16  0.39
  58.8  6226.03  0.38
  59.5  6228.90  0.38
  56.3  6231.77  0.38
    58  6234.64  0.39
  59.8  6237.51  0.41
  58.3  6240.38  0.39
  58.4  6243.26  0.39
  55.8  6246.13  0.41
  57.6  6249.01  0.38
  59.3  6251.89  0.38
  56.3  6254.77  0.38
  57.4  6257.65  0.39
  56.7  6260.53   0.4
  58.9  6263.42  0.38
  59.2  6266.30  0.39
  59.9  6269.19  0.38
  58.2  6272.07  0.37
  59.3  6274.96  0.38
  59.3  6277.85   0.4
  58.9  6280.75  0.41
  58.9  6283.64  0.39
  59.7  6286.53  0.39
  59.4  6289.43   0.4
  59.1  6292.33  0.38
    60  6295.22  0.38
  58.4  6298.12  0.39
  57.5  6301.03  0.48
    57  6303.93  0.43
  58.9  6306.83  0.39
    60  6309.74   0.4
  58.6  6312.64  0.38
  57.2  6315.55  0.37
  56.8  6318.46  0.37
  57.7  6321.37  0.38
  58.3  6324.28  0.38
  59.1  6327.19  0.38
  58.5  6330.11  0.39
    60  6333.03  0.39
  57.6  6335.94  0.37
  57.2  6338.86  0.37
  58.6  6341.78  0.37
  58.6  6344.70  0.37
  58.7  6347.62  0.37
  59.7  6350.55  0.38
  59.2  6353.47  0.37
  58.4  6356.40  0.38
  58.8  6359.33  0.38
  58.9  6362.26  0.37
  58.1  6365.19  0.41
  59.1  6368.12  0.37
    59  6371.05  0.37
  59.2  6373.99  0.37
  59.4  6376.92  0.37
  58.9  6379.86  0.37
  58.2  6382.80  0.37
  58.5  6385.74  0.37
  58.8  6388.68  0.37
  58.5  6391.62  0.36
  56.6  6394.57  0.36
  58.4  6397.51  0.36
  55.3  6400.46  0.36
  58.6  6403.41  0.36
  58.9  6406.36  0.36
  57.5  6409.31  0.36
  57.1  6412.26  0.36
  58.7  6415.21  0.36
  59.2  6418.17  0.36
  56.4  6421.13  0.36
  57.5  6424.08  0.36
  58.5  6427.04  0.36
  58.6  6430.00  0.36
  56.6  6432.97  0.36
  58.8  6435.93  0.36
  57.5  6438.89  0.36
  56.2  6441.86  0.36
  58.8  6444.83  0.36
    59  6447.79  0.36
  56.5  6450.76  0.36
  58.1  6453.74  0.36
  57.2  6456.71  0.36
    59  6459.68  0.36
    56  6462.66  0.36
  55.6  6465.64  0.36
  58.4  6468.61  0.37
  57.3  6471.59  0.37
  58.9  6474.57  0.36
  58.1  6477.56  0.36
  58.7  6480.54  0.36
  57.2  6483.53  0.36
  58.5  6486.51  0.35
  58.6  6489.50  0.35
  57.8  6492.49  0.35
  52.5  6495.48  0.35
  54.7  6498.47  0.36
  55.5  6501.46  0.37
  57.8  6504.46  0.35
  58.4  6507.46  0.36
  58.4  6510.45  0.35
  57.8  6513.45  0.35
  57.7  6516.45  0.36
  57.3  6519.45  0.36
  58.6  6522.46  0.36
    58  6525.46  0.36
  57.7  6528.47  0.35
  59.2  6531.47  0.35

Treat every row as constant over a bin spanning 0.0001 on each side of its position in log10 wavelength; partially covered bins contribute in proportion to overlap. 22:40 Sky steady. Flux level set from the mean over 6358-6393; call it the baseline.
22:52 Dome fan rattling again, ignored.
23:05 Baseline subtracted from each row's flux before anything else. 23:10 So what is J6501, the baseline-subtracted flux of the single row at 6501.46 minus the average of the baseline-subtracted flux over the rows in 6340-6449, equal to -2.8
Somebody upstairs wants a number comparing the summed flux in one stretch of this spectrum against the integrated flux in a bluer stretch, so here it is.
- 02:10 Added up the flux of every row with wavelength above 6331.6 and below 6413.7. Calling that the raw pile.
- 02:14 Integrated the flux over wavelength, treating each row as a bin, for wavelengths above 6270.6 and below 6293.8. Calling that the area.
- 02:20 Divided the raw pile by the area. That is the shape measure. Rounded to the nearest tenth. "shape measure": 1.2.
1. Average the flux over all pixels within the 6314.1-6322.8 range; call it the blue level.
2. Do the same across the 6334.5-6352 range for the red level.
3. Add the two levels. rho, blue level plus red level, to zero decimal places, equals 116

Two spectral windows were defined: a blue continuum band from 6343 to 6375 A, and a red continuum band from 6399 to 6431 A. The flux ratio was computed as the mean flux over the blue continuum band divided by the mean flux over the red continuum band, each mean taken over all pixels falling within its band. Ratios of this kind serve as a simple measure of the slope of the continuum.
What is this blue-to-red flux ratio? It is 1.02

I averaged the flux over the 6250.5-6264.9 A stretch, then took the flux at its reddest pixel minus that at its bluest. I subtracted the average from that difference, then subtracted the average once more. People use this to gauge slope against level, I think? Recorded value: -116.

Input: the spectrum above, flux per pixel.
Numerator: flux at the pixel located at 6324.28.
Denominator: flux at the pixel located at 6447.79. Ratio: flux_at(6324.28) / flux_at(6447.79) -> 0.99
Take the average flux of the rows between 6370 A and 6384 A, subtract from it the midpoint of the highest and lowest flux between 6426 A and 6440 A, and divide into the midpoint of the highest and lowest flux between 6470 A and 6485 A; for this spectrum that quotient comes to 47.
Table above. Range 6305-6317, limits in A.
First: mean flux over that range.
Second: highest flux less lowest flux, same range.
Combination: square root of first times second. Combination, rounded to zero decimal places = 13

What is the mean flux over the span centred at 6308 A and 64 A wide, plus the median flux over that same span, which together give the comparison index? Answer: 117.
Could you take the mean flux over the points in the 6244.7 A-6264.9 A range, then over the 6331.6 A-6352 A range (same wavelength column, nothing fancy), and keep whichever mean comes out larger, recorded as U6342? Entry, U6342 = 58.6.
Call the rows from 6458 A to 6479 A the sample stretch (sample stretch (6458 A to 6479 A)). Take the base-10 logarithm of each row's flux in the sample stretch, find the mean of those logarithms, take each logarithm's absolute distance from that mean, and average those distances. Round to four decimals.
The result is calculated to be 0.0085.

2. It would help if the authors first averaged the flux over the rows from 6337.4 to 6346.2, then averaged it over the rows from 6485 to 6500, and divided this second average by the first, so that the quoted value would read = 0.97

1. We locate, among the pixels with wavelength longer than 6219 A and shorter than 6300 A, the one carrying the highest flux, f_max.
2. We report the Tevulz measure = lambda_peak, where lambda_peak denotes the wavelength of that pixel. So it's 6295.22 A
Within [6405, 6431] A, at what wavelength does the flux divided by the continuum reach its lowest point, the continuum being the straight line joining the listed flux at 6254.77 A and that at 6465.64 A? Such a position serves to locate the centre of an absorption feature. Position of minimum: 6421.13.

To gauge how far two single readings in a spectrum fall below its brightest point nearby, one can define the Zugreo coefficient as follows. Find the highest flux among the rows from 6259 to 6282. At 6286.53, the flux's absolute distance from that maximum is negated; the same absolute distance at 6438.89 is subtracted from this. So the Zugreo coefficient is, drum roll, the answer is -2.6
